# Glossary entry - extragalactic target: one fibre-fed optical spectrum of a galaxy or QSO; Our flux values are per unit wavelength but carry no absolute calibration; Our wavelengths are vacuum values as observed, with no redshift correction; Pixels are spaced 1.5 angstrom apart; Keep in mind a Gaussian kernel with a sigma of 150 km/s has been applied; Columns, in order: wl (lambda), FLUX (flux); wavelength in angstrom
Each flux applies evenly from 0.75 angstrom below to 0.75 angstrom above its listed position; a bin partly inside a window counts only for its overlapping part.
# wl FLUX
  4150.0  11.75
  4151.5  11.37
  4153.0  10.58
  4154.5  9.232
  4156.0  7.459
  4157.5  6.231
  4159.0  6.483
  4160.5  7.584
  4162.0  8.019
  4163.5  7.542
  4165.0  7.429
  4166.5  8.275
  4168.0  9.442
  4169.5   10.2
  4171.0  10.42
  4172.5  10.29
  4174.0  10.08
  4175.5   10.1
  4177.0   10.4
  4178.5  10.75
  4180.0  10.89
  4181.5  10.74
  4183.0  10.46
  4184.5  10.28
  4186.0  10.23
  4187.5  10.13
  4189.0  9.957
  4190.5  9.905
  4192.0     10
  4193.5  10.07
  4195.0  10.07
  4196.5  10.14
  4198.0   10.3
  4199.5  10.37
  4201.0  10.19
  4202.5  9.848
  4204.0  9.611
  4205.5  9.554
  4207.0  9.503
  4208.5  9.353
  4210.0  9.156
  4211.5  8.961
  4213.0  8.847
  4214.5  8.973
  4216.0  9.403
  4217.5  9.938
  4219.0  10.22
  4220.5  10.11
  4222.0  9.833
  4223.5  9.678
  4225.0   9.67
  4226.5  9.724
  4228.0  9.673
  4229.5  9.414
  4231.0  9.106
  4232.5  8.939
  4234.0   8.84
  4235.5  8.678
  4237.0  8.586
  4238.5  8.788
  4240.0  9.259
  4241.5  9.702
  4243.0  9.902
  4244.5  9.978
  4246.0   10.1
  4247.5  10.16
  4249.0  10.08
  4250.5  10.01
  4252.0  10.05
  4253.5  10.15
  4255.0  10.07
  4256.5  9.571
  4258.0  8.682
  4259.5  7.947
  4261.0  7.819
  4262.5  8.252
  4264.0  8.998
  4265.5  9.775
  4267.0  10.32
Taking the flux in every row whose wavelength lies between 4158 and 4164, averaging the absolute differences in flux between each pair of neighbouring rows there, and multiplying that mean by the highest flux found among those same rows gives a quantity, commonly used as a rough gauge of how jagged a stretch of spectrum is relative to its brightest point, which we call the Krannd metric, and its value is 5.4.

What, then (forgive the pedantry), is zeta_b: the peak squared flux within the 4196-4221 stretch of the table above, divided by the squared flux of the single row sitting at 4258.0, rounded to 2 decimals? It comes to 1.43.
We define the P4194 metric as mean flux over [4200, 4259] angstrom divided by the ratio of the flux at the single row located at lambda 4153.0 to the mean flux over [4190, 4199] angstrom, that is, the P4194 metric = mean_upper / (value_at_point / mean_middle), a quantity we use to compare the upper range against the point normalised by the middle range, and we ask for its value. 9.10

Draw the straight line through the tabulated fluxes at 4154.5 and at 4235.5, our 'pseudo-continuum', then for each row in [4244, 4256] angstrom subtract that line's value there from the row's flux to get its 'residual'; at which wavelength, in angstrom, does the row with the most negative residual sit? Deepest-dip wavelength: 4244.5 angstrom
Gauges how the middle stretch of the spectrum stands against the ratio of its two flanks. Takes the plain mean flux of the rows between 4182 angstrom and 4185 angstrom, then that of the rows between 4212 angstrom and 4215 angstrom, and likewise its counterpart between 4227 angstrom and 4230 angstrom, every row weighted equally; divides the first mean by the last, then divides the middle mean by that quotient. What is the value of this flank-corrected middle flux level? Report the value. 8.2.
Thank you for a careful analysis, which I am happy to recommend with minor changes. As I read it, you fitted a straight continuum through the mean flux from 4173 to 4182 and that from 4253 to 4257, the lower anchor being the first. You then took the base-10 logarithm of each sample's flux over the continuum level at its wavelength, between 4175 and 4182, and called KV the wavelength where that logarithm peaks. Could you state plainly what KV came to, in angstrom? 4180.0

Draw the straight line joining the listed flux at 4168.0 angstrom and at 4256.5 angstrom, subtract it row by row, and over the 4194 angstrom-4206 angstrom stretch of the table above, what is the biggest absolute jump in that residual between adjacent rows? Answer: 0.34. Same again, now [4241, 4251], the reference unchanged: 0.20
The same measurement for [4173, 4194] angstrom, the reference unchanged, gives 0.35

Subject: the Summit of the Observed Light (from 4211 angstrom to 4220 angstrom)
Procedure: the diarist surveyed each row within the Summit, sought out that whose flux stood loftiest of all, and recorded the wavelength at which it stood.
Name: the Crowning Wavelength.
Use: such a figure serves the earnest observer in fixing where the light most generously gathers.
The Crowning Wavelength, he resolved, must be 4219.0 angstrom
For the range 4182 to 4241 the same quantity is 4183.0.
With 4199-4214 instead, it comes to 4199.5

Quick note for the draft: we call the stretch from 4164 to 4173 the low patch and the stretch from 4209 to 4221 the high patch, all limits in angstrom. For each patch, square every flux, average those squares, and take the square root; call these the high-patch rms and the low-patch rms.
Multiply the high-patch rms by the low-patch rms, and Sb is 89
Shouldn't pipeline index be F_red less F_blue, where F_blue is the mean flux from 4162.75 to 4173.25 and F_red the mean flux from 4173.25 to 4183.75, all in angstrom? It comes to 1.4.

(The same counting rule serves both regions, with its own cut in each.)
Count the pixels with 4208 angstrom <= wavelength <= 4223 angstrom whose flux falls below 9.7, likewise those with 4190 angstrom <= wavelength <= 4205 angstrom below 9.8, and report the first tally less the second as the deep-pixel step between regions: 5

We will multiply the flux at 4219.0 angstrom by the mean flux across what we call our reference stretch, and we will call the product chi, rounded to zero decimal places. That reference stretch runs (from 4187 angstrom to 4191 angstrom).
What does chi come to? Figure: 102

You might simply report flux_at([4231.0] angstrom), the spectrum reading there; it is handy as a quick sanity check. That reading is 9.106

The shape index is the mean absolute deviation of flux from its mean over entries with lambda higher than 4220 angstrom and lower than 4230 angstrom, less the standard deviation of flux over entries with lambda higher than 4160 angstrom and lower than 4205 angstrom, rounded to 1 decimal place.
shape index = -0.8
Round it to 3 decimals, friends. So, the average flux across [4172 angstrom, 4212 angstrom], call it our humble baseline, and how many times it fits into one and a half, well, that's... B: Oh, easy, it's 0.149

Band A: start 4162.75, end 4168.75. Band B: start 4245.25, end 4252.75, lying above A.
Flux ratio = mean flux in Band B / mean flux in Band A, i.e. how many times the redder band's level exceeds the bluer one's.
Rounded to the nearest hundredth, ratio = 1.23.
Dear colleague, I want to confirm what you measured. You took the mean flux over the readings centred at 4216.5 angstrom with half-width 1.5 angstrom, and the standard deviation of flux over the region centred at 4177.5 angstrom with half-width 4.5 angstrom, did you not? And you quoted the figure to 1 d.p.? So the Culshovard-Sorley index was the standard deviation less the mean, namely -9.3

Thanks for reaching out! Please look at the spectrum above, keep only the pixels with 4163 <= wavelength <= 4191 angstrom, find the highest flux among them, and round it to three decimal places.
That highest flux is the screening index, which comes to 10.890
